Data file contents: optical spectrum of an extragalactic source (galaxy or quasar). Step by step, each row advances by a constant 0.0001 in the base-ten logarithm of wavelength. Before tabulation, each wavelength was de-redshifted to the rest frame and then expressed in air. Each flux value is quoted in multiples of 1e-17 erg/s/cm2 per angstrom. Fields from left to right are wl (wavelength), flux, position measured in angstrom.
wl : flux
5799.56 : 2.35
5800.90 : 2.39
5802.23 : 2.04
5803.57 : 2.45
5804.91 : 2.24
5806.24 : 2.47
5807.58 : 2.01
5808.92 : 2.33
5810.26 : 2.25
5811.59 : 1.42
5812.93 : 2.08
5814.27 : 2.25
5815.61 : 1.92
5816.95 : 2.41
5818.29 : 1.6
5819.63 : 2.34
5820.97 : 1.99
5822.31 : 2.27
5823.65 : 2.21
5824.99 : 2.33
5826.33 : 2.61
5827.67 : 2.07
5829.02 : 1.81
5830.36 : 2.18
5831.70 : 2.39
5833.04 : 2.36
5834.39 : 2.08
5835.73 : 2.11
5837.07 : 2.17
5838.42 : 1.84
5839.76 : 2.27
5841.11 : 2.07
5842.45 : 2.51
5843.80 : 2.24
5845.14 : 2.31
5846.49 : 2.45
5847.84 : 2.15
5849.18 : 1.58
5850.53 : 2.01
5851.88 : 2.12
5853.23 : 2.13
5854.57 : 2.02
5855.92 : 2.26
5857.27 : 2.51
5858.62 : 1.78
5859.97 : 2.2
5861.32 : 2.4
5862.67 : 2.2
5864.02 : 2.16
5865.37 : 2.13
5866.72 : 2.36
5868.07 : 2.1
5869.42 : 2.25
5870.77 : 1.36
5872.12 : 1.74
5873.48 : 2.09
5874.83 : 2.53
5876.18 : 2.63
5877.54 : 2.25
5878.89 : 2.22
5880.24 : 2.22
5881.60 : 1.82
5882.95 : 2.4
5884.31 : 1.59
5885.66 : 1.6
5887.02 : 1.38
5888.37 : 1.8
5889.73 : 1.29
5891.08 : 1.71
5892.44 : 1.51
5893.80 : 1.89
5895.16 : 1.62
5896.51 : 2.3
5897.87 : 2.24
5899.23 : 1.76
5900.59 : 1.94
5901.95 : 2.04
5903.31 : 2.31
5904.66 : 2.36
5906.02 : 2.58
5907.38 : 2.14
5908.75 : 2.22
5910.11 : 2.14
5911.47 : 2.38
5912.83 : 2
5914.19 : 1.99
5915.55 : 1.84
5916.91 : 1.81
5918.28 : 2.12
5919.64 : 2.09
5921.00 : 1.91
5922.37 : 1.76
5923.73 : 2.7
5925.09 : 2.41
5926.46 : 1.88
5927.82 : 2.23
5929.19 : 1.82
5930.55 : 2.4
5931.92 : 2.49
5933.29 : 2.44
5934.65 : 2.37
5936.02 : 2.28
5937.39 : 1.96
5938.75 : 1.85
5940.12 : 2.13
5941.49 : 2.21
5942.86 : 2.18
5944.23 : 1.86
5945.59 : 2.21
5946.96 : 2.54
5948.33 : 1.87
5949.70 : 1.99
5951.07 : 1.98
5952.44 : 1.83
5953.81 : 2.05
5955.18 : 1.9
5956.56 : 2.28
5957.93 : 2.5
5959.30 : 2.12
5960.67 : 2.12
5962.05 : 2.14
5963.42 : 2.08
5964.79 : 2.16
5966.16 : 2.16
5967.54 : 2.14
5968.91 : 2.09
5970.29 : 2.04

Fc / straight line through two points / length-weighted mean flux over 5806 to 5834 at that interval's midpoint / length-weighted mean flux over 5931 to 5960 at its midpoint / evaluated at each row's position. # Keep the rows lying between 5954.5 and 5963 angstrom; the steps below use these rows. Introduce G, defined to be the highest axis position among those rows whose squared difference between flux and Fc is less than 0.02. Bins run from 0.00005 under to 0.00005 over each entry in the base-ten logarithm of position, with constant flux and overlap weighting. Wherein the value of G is 5962.05 angstrom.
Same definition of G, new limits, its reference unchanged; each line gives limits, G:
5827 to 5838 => 5837.07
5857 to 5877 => 5873.48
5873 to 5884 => 5880.24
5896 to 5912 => 5910.11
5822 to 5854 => 5853.23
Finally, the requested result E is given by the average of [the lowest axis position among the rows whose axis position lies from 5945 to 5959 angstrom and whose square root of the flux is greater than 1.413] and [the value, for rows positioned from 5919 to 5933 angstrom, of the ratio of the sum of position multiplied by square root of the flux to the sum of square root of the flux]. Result 5935.7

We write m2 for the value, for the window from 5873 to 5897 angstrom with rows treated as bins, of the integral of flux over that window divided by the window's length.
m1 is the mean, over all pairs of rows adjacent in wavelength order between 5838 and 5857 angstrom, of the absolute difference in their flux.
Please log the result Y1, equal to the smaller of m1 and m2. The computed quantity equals 0.26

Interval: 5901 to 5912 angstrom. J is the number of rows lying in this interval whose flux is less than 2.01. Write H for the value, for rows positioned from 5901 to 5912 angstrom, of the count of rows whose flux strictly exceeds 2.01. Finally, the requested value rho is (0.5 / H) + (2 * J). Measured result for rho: 0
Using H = 8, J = 0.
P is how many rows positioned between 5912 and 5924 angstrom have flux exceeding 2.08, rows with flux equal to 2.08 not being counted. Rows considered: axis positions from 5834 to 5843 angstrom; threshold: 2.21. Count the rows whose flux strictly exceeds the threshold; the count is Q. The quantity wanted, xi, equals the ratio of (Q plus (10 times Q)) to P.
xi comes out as 7.3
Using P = 3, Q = 2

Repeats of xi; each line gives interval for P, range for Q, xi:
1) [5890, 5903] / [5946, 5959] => 16.5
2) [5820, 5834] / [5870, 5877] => 3.1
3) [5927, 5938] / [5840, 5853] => 7.3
